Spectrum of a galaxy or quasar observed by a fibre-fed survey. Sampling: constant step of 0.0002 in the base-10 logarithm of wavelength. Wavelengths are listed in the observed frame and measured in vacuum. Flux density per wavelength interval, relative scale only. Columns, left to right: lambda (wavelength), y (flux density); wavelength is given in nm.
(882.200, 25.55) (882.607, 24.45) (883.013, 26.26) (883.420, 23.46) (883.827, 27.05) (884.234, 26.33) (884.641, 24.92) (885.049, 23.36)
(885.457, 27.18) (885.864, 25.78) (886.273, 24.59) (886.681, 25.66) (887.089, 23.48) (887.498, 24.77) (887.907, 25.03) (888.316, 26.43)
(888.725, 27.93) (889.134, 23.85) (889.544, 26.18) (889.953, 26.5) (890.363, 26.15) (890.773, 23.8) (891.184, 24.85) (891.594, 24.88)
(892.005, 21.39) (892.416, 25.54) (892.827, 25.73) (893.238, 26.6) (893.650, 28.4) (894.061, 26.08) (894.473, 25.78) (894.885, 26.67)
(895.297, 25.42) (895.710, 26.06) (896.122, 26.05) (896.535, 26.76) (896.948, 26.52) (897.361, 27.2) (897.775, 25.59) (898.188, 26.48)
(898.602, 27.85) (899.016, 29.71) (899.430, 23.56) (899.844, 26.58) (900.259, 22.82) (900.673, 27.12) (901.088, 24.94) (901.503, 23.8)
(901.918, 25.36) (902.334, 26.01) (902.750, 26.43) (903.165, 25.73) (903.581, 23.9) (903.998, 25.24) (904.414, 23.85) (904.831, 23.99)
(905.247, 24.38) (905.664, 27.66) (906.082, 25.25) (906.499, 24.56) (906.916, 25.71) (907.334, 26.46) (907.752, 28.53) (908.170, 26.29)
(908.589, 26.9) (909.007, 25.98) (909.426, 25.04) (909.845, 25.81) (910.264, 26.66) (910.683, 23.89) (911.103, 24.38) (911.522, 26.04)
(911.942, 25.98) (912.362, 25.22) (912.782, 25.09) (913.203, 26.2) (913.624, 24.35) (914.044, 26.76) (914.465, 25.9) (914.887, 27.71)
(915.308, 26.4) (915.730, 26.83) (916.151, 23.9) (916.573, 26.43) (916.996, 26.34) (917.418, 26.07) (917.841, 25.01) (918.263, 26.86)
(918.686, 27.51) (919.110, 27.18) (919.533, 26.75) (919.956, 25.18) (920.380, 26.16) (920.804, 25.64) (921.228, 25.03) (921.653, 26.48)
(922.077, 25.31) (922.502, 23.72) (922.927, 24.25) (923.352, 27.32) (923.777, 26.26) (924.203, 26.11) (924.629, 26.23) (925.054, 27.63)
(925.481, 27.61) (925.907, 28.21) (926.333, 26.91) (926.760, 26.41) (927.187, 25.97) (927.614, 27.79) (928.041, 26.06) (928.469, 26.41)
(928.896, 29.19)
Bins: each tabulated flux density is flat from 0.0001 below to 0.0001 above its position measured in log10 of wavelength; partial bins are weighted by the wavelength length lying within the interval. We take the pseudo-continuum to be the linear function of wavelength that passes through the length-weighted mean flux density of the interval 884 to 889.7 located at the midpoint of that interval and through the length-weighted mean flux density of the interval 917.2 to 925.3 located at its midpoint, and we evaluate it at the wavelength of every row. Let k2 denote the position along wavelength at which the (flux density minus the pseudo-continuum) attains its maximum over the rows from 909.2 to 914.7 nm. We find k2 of 914.044 nm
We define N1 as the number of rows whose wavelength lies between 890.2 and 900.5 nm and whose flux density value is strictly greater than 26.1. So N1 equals 11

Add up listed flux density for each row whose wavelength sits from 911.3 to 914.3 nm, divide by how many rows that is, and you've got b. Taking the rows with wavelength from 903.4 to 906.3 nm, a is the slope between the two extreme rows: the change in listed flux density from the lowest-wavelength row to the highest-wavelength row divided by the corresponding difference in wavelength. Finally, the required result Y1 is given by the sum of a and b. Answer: 26.2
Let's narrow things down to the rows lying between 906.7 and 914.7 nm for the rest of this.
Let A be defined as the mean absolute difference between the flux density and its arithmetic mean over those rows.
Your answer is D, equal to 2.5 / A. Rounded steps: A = 0.77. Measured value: 3.24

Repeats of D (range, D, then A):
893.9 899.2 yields 3.22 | 0.78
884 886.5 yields 2.34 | 1.07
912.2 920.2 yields 2.97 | 0.84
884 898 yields 2.45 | 1.02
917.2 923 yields 2.72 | 0.92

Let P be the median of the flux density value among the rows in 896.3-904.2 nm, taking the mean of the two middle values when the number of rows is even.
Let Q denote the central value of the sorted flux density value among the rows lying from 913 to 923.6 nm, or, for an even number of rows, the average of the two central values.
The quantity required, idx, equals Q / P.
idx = 1.01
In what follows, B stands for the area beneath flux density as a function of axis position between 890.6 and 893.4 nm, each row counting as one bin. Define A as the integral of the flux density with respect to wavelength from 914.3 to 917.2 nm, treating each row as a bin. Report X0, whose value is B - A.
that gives -7.0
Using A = 76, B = 69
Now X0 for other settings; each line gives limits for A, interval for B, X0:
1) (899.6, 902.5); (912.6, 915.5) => 2.5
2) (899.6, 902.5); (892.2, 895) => 0.8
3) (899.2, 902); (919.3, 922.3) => 7.7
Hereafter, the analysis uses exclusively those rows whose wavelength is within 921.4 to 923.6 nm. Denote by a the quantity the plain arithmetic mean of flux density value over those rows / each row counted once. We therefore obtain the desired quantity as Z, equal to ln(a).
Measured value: 3.24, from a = 25.4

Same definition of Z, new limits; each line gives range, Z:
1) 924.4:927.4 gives 3.30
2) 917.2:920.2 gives 3.27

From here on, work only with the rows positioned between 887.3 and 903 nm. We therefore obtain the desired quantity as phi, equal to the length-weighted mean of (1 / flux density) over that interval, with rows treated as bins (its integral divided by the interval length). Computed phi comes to 0.0389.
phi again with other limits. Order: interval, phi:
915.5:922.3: 0.0385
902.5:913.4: 0.0392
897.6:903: 0.0389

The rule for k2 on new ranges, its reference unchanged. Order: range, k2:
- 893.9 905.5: 899.016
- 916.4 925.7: 918.686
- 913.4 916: 914.887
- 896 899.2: 899.016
